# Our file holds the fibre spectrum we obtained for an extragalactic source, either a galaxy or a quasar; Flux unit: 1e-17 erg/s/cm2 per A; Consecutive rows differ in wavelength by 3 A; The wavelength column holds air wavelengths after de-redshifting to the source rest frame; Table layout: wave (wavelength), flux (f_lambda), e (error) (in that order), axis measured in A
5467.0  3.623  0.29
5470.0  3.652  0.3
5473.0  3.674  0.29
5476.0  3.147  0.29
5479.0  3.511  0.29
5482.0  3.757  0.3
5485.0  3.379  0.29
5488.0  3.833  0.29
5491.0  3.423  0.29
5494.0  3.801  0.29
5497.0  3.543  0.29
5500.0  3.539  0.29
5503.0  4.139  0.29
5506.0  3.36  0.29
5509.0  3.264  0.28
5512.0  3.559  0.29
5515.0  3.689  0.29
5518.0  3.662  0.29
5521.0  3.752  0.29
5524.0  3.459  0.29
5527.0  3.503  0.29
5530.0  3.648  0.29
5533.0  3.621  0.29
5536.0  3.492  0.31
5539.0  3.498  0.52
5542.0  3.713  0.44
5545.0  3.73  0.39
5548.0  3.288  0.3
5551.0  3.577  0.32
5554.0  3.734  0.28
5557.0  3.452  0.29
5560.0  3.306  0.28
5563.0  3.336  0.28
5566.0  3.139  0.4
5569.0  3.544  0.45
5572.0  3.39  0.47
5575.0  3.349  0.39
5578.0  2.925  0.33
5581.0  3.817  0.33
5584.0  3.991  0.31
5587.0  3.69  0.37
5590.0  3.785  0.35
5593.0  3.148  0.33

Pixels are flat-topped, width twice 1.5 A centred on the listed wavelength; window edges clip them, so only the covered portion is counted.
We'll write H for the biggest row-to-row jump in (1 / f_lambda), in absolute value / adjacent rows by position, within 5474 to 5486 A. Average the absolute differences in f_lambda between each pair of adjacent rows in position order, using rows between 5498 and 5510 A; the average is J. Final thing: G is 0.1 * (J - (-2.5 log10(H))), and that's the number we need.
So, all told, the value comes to -0.32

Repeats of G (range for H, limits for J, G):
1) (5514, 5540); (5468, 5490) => -0.38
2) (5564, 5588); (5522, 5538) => -0.27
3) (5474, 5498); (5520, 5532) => -0.35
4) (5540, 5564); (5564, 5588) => -0.33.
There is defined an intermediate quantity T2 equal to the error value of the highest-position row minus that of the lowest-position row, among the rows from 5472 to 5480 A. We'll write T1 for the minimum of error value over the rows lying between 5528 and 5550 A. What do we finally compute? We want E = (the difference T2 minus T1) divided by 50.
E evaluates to -0.0058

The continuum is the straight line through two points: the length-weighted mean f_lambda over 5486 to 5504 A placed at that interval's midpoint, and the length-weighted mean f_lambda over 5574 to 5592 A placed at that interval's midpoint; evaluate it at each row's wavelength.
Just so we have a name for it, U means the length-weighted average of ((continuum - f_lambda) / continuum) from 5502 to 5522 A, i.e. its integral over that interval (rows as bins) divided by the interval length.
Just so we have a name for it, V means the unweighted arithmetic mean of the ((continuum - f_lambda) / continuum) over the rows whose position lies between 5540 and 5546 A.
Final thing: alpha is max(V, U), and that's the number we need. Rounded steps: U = 0.02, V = -0.024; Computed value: 0.015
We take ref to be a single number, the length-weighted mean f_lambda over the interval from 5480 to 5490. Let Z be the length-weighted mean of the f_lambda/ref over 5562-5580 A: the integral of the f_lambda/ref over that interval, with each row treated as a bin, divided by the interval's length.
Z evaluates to 0.906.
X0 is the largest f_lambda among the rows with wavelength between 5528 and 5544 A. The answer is 3.713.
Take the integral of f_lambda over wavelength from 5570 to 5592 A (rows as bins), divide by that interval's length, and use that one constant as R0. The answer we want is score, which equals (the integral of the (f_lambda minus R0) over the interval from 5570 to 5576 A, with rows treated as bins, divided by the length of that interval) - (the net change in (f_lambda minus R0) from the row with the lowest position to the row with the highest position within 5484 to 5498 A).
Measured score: -0.3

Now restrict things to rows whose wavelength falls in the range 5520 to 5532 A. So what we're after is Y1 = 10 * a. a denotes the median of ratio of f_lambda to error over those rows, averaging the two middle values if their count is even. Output 123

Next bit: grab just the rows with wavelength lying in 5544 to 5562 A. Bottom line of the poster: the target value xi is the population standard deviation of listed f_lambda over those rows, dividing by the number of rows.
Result 0.181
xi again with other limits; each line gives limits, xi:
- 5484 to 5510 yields 0.267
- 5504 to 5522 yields 0.178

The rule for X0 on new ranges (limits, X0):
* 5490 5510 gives 4.139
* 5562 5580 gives 3.544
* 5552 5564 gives 3.734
